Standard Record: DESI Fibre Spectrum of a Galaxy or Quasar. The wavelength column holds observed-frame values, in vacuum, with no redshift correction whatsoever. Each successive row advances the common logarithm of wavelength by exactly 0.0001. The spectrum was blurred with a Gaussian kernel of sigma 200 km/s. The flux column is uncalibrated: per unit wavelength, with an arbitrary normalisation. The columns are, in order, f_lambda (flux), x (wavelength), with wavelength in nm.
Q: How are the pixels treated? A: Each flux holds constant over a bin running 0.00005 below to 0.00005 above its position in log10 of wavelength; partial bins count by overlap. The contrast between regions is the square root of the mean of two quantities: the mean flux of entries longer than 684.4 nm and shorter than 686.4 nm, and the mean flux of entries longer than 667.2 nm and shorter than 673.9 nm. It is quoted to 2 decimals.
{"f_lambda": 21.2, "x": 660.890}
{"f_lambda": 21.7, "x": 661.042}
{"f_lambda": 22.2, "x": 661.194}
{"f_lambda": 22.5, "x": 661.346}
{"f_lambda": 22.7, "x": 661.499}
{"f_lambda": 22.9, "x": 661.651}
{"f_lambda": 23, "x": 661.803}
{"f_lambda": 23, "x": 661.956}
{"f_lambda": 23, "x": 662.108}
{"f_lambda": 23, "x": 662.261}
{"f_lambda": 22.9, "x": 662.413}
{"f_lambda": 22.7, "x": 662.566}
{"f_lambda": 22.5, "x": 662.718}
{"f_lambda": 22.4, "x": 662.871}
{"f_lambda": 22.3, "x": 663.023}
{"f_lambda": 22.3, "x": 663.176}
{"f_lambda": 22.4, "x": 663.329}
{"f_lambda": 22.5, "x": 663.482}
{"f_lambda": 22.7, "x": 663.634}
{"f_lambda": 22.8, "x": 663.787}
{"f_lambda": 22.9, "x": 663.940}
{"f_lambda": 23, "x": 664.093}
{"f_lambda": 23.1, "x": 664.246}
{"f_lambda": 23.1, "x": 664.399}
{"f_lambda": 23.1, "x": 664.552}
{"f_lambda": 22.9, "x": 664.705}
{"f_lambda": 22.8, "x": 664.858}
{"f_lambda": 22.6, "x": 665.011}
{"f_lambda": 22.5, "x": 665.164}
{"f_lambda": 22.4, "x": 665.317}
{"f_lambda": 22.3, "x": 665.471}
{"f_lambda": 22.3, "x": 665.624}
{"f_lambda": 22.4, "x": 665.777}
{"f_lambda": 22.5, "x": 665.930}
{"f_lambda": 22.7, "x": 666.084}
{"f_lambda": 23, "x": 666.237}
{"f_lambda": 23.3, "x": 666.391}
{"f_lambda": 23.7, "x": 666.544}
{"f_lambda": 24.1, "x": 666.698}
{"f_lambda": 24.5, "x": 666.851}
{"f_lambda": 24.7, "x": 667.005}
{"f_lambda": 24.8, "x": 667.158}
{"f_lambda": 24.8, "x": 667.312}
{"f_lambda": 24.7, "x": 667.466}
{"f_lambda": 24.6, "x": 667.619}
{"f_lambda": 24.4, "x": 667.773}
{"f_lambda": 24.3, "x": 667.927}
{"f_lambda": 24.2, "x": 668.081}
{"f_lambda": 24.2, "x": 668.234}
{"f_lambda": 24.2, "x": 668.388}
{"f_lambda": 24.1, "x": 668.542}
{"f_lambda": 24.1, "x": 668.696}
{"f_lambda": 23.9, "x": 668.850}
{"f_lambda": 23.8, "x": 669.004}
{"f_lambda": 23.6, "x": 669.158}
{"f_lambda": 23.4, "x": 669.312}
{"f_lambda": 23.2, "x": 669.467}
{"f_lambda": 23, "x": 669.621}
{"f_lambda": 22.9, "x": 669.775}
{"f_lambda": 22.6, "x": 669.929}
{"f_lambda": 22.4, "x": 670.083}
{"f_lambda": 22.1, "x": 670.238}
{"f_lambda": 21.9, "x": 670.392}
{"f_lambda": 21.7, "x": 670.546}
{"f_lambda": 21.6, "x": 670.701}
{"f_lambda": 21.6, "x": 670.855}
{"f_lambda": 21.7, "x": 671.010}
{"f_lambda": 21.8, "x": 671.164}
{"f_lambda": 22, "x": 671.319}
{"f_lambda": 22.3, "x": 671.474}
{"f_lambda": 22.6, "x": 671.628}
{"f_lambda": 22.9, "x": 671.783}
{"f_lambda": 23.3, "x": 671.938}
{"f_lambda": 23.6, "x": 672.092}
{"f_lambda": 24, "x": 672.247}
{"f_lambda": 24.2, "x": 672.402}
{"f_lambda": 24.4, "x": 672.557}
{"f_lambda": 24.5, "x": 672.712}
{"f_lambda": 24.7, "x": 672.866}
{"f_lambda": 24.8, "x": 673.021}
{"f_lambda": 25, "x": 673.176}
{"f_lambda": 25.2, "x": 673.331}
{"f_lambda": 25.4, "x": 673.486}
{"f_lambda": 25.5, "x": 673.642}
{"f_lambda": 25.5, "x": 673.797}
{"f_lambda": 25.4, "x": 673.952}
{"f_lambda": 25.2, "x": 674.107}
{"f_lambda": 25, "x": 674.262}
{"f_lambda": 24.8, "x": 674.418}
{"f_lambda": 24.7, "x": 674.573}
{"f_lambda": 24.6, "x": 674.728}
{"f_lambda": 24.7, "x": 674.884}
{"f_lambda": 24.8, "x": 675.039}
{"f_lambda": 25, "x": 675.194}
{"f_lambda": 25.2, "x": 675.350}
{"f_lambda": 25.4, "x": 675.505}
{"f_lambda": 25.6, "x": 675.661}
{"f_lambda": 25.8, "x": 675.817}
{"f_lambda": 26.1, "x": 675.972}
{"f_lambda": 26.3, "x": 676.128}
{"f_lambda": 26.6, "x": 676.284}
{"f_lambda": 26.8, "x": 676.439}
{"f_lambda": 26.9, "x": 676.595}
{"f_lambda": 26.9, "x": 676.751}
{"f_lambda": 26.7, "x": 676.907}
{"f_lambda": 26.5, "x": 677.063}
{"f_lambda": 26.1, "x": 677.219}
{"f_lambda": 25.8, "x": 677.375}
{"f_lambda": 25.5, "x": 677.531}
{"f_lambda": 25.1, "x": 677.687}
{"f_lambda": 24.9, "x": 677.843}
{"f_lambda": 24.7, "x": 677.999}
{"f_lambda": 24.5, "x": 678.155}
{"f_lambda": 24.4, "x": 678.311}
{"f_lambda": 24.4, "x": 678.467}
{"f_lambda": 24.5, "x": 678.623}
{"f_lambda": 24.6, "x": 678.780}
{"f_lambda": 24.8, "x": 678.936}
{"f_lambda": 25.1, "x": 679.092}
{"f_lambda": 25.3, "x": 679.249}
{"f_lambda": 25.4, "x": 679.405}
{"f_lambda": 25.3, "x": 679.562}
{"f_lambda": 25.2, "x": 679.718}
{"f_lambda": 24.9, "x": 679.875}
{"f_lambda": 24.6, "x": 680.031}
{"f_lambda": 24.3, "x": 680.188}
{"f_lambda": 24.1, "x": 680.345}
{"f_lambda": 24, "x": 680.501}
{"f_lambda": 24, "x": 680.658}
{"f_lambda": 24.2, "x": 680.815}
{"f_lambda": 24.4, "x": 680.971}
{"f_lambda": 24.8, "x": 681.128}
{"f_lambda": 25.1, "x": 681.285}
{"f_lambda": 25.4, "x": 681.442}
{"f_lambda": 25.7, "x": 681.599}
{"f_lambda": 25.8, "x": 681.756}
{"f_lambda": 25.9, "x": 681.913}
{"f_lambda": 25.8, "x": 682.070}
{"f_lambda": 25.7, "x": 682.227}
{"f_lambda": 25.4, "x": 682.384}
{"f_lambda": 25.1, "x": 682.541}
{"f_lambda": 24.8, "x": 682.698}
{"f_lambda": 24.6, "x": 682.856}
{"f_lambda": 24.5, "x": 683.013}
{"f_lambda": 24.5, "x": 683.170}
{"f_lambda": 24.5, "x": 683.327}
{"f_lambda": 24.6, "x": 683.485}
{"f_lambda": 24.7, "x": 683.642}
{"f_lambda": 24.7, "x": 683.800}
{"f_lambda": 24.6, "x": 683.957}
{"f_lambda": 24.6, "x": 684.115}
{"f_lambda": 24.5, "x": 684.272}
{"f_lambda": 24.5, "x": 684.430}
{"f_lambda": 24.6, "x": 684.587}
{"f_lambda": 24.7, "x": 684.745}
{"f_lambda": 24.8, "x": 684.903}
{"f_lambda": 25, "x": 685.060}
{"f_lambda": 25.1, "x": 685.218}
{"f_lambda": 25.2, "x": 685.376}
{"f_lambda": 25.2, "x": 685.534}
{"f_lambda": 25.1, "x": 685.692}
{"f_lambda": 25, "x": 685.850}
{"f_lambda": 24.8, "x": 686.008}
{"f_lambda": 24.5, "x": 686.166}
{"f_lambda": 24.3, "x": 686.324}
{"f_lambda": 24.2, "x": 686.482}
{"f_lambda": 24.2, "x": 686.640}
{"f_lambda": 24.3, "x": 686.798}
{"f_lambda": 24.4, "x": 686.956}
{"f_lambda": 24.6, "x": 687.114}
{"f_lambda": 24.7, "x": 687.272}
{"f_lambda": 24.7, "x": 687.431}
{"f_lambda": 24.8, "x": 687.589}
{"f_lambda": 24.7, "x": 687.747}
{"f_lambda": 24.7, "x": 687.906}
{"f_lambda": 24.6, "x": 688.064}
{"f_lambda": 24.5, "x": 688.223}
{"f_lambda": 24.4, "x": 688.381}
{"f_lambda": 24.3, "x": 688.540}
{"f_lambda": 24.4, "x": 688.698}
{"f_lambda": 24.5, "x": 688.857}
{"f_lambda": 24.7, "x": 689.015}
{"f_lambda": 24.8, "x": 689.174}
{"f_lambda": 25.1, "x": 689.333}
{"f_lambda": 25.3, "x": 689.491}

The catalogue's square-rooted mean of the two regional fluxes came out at 4.92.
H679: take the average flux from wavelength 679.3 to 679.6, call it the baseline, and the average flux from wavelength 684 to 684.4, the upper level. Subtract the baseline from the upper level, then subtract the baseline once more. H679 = -26.2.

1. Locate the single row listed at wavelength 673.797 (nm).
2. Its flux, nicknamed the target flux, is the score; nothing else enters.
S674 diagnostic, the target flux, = 25.5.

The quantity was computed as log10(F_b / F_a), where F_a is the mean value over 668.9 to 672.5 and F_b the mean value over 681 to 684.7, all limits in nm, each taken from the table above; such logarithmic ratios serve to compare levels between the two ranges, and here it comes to 0.041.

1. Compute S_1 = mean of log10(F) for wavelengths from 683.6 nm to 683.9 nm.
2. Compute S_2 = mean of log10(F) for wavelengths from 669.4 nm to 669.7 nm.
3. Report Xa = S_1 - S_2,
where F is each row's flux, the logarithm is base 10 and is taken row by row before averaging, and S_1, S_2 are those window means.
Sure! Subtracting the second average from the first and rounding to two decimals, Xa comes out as 0.03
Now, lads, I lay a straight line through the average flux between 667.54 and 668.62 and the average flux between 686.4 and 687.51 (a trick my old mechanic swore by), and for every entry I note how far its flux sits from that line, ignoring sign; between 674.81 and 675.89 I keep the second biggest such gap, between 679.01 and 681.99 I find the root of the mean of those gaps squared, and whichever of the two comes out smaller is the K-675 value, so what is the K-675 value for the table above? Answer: 0.80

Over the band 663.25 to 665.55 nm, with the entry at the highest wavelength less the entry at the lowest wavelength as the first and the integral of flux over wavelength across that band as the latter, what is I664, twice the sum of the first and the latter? 104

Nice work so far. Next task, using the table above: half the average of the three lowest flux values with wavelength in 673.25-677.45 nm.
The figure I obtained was 12.3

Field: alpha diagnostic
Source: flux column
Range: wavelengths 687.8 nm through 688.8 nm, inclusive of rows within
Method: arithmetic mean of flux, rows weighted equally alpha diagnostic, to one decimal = 24.5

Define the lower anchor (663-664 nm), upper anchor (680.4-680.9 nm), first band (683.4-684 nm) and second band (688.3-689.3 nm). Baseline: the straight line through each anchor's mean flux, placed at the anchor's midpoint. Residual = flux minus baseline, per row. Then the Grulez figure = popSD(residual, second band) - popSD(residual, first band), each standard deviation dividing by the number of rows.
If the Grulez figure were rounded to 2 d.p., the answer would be 0.10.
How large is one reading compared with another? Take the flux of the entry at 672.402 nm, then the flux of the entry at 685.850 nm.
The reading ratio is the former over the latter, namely 0.97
